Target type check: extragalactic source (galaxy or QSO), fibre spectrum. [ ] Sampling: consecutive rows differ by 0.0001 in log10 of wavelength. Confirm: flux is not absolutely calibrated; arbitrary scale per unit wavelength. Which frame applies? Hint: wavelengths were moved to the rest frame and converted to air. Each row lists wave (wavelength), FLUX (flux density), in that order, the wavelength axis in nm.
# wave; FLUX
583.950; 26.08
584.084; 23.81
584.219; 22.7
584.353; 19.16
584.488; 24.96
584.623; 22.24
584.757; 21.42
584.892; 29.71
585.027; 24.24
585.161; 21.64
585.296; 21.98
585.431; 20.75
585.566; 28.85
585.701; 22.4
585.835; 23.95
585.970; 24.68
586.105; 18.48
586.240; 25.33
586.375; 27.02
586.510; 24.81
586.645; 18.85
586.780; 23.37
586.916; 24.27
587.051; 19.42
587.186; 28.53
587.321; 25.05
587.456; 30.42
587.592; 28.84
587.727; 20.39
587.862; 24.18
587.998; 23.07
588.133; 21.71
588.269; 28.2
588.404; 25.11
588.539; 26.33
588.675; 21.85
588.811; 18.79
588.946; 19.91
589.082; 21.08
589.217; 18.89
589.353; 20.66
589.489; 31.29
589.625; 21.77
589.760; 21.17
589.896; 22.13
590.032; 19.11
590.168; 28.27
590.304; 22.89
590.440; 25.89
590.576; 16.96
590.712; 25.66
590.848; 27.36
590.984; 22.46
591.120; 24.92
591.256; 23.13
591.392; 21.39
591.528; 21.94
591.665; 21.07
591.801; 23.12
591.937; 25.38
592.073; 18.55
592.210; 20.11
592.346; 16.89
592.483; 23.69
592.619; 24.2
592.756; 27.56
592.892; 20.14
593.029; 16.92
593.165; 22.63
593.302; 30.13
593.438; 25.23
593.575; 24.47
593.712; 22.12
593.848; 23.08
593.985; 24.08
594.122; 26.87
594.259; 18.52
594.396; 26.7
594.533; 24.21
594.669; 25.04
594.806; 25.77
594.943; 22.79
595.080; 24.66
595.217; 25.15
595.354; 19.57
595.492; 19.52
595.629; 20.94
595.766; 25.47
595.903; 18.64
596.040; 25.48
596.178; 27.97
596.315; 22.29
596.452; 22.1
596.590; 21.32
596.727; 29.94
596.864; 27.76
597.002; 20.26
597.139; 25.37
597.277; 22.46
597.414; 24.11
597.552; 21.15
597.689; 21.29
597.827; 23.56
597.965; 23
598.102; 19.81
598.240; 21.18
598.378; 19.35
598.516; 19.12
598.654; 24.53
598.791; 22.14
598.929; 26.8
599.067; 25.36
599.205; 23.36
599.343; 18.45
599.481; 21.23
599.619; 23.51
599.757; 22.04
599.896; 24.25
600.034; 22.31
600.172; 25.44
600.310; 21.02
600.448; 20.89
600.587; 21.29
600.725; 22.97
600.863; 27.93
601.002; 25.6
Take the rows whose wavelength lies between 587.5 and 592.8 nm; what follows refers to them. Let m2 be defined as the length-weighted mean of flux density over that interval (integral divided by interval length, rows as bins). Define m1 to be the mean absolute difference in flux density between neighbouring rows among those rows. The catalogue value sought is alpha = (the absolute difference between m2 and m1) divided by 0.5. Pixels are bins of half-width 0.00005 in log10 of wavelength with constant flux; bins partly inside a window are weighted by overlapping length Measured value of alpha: 38.6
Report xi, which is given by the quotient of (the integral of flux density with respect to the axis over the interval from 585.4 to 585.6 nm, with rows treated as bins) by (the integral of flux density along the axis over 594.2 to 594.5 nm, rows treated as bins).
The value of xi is 0.7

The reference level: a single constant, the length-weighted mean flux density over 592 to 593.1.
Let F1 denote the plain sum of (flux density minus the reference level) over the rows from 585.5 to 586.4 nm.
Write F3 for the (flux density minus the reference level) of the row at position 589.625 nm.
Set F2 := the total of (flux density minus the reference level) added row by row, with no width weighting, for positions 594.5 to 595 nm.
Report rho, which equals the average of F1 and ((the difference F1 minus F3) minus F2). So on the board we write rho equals 16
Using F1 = 23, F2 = 14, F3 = 1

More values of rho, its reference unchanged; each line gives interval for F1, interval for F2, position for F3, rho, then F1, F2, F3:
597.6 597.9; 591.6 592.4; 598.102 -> 4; 3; -1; -1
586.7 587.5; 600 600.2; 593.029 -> 24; 25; 6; -4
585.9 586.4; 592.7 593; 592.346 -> 11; 11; 6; -4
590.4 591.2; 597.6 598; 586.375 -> 12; 17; 5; 6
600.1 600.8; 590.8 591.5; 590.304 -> -2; 6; 14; 2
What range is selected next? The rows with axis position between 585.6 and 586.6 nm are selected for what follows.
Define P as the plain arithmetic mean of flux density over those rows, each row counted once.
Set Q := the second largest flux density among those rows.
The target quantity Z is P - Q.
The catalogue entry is -1.5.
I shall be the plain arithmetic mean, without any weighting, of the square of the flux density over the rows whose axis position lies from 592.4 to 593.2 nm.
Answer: 518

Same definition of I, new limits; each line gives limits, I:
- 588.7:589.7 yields 490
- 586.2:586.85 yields 578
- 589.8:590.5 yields 570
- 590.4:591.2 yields 582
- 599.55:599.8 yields 519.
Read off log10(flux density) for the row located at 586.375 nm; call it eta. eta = 1.43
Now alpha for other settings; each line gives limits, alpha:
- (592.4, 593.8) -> 39.3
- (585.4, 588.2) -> 39.7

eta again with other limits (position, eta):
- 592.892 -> 1.30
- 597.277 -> 1.35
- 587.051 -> 1.29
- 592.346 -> 1.23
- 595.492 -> 1.29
